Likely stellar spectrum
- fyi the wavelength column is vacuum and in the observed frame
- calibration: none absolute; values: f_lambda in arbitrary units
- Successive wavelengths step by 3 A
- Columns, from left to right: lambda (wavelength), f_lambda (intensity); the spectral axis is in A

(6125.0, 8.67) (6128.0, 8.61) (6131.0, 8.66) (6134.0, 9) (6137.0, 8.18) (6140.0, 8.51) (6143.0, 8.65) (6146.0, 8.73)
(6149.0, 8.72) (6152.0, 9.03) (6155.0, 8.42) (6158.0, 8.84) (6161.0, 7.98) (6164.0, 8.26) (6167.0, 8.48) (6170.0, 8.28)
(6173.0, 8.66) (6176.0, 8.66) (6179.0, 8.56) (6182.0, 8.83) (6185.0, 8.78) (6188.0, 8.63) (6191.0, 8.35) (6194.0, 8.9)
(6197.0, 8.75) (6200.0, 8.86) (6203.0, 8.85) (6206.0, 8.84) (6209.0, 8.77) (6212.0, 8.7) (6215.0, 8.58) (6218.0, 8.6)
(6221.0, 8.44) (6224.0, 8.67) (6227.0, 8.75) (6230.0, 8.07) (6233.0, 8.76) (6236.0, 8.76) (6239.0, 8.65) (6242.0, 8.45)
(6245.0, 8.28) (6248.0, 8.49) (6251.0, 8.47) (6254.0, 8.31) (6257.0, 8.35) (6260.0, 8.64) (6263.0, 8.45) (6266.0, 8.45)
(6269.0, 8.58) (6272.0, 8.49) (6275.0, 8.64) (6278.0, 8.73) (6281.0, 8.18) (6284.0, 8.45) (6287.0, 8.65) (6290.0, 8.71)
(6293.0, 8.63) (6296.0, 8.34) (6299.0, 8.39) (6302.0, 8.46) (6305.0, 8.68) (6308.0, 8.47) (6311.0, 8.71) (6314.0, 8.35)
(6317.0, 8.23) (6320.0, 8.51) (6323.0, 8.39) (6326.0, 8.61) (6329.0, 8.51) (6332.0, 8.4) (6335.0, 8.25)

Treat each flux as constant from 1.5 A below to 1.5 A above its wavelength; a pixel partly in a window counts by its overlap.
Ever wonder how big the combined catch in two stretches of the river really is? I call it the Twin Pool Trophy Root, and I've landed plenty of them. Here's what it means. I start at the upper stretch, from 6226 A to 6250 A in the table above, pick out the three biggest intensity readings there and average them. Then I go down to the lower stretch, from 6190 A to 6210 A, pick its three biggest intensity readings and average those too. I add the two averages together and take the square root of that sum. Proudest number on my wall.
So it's 4.20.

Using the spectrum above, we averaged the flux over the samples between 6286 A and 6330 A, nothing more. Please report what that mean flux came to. 8.51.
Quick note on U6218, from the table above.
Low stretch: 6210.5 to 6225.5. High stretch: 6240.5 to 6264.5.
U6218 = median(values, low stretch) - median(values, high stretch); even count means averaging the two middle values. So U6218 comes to 0.15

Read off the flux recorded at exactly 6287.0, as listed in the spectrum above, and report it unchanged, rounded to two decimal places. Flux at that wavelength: 8.65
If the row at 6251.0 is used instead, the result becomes 8.47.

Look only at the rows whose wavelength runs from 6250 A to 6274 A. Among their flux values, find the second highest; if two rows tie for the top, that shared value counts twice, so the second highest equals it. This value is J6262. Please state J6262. 8.58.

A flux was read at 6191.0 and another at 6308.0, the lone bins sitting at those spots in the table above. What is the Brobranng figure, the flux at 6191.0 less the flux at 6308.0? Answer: -0.1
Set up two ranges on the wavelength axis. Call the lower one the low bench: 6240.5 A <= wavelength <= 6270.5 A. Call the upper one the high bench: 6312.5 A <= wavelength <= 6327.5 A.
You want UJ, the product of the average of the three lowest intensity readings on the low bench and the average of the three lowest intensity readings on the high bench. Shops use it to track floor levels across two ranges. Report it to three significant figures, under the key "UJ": 69.2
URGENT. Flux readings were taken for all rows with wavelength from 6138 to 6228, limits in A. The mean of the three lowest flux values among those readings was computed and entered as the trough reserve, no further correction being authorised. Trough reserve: 8.2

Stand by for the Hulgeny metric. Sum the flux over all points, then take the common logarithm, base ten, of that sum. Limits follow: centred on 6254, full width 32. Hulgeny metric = 1.969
